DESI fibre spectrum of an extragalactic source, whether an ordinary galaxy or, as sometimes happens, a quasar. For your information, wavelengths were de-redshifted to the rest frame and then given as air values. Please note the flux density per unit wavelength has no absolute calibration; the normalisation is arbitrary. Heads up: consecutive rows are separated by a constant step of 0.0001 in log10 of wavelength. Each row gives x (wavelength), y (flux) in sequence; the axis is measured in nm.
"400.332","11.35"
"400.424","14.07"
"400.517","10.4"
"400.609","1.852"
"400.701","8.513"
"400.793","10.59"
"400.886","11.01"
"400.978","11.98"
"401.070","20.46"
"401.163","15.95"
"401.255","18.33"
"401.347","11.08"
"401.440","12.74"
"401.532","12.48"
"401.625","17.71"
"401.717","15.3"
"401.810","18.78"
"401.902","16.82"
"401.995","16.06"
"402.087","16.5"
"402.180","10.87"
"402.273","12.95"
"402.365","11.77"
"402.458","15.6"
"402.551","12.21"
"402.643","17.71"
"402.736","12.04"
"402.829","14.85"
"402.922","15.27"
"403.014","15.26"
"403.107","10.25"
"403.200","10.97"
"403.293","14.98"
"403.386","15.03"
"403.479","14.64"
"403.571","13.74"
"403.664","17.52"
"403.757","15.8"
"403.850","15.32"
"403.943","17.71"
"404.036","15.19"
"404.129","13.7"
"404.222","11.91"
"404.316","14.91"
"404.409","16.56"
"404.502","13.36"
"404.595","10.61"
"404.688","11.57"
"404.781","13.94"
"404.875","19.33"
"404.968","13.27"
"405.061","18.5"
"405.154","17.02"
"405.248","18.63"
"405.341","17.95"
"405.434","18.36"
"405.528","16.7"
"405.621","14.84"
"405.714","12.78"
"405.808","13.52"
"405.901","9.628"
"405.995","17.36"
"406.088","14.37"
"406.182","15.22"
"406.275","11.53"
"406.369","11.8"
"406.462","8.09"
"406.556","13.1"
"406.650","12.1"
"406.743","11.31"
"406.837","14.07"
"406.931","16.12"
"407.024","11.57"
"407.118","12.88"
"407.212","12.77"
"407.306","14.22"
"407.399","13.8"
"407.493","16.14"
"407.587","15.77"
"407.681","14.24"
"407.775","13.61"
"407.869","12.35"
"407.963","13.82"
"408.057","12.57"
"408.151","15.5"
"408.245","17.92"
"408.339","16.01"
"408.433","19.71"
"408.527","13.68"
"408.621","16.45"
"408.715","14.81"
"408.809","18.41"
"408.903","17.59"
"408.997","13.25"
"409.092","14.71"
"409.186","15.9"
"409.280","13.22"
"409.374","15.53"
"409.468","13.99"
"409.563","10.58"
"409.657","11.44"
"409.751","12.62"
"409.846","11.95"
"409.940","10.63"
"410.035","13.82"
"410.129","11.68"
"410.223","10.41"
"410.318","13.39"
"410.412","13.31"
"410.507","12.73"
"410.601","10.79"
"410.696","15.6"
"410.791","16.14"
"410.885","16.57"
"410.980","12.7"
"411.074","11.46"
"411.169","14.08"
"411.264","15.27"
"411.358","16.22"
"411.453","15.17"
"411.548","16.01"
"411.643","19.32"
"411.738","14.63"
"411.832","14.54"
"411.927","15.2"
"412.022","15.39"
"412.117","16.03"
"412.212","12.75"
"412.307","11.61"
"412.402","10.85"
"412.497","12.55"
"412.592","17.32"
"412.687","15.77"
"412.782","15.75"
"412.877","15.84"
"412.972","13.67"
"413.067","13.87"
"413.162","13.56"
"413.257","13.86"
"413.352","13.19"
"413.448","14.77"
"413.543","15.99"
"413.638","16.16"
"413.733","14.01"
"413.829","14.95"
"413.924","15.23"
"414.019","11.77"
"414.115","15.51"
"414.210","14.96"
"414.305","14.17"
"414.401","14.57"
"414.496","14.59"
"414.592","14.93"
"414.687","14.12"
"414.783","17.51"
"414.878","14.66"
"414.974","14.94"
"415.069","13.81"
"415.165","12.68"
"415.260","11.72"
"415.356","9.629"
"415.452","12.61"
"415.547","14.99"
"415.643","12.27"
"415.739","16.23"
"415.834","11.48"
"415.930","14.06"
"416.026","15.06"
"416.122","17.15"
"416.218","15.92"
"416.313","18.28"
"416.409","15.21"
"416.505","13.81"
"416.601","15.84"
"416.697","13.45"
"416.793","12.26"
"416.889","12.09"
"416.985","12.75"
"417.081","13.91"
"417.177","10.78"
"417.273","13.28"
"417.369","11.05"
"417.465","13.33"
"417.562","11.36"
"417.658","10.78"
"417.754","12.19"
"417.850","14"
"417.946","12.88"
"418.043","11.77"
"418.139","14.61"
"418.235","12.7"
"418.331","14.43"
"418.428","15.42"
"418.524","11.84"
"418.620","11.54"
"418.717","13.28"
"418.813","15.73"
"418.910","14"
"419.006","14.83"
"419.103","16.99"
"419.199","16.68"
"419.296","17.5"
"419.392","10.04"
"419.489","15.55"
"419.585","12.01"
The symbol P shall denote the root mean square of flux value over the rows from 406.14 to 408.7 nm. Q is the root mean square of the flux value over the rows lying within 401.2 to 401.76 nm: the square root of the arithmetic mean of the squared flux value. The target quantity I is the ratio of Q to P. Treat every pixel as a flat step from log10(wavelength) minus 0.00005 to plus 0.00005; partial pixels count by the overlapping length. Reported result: 1.05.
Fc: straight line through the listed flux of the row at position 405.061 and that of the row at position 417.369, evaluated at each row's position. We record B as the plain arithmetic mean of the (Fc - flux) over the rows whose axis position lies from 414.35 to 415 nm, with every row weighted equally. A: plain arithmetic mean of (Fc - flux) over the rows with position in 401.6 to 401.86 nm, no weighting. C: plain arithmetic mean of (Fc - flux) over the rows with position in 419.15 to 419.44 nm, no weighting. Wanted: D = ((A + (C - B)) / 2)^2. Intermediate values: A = 3.3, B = -2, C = -5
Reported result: 0.2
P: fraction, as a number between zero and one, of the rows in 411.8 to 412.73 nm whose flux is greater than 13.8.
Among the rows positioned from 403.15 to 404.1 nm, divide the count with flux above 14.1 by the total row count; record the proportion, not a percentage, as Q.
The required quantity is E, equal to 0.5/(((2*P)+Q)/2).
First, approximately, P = 0.6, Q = 0.80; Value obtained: 0.50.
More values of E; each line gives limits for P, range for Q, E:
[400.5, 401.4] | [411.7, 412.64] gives 0.83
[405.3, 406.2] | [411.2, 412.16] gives 0.42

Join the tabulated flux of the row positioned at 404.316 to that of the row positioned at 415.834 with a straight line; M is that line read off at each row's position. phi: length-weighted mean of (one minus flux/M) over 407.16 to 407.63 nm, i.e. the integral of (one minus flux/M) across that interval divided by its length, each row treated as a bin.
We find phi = -0.04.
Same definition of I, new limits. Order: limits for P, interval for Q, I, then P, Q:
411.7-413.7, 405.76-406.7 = 0.89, 14.5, 12.9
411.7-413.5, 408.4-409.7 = 1.05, 14.4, 15.1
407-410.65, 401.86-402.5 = 1.03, 14.1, 14.5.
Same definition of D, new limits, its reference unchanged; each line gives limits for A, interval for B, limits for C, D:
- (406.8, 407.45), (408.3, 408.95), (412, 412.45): 5.7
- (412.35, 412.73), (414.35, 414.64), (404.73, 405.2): 3.8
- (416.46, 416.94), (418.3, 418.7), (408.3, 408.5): 0.1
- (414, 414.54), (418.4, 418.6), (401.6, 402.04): 7.4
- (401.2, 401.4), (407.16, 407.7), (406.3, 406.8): 24.1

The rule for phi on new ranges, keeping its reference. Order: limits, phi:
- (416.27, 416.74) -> -0.36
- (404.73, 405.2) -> -0.11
